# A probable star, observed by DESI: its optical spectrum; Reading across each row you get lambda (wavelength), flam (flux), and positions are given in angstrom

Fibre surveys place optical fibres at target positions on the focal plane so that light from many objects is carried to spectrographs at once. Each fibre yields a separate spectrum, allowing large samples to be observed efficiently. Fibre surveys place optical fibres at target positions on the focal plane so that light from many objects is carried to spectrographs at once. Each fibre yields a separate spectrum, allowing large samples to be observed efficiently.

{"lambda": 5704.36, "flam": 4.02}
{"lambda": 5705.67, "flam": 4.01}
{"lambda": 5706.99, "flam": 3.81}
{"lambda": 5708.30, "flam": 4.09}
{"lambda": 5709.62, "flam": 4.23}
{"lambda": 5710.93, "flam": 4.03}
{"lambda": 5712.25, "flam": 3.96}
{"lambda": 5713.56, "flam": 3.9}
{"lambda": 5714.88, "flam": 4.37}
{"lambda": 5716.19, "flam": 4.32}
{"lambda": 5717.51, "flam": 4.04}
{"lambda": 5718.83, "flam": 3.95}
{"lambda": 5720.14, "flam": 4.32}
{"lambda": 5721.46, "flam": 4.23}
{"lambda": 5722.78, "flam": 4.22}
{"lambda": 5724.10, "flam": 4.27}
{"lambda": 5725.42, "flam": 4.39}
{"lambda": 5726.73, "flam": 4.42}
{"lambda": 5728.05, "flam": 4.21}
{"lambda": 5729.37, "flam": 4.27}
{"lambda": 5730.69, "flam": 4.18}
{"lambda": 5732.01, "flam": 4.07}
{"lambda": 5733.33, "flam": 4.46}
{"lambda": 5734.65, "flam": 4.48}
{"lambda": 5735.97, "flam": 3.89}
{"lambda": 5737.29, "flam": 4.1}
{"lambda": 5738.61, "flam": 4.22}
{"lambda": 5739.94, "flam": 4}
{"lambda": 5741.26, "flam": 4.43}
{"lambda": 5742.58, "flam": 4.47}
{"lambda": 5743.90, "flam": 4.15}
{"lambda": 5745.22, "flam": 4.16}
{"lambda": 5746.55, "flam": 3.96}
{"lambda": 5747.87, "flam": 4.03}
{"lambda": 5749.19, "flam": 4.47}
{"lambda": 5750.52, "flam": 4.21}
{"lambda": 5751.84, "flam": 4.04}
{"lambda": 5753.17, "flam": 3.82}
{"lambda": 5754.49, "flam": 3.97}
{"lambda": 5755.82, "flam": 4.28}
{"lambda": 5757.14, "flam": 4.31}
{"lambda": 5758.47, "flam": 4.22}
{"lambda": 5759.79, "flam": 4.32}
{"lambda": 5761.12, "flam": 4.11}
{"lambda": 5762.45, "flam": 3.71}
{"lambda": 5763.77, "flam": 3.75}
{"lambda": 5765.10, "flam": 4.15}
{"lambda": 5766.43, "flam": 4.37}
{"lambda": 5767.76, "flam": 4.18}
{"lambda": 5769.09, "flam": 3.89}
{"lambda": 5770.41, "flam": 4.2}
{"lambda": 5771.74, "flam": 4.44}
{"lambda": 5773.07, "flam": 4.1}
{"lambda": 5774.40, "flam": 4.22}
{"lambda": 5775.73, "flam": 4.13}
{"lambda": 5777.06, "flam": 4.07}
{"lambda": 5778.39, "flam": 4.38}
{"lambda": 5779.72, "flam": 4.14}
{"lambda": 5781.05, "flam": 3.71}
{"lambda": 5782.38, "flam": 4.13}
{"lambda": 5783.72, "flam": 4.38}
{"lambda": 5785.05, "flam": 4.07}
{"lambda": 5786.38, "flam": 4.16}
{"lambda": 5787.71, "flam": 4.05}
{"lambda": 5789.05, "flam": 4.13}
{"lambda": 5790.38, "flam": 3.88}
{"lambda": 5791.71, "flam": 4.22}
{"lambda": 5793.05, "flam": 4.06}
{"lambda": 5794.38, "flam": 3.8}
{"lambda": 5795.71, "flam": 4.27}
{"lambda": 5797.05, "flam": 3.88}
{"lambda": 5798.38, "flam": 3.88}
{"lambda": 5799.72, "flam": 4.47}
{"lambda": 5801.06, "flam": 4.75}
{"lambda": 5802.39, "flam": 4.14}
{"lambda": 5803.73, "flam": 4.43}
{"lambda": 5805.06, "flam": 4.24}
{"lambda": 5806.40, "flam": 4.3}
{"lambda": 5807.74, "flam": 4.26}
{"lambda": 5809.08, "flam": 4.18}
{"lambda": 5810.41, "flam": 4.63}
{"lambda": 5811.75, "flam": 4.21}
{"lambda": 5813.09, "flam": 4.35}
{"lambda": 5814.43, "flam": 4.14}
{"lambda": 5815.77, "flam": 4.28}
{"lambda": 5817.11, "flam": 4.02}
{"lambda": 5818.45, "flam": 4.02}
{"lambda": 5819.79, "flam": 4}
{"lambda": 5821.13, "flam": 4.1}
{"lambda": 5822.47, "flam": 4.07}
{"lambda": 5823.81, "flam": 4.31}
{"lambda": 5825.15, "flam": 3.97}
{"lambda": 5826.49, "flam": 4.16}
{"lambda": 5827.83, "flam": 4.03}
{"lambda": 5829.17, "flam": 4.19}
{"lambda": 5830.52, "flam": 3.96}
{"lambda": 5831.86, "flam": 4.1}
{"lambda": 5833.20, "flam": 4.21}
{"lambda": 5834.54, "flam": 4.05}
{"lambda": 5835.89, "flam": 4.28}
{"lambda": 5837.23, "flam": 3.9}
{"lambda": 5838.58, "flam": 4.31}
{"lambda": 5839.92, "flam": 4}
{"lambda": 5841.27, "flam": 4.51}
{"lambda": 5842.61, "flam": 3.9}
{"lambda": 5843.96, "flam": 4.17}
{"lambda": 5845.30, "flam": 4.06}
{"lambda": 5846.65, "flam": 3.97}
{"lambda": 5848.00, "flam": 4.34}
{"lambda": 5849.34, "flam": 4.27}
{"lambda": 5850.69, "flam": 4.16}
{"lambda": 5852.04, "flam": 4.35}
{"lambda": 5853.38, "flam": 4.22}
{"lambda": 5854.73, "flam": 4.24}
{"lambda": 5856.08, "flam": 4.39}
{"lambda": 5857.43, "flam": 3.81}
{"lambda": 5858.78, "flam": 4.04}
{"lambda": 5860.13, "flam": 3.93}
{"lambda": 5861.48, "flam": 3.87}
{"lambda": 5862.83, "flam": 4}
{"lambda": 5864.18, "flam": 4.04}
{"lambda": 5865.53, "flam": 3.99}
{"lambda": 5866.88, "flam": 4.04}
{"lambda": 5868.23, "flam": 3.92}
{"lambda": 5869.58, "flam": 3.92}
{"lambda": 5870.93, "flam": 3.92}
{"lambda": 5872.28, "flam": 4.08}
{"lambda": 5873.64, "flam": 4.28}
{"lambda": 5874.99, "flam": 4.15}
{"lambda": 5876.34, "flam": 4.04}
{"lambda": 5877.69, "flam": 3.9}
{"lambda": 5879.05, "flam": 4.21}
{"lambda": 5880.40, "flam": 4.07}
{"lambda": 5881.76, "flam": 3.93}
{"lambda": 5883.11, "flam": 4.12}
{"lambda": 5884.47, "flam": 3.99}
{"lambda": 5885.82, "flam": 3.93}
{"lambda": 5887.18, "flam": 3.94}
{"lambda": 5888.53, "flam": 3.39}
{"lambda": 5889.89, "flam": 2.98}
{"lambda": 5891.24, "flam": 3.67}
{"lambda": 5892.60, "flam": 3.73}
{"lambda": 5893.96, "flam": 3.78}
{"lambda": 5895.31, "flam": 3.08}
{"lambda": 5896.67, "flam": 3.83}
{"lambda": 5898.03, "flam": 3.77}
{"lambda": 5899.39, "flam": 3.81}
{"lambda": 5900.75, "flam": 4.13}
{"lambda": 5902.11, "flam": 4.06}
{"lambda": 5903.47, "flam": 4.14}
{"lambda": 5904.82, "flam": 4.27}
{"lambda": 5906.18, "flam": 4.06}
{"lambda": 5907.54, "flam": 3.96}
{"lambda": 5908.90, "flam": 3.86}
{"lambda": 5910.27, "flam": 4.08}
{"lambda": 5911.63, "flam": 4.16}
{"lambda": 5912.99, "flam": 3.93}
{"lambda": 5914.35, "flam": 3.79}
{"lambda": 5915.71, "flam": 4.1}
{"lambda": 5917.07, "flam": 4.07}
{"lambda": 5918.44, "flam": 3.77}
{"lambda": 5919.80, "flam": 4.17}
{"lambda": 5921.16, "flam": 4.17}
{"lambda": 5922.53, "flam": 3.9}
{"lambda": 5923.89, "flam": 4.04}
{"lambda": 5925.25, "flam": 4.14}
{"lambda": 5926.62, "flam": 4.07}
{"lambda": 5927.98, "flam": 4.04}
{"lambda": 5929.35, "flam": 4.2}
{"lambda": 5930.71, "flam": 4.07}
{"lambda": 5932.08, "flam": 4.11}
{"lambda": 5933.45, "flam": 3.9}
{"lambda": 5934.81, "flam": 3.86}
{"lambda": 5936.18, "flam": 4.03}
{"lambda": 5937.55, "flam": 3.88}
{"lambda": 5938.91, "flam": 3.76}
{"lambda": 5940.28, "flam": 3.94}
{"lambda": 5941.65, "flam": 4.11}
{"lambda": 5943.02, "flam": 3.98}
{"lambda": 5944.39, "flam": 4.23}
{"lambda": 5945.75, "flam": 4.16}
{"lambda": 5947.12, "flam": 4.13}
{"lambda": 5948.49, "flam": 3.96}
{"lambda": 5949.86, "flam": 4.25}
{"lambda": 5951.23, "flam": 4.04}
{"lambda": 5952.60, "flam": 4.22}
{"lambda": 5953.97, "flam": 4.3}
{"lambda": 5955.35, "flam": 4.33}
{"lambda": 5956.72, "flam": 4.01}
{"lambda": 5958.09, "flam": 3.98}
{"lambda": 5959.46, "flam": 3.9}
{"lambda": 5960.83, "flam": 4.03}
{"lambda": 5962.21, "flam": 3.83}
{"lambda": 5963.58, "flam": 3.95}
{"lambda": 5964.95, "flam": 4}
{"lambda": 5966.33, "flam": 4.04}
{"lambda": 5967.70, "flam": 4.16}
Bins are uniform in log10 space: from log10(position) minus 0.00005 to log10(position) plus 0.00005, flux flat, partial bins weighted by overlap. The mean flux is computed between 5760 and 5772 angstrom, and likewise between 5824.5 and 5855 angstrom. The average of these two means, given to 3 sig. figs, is 4.12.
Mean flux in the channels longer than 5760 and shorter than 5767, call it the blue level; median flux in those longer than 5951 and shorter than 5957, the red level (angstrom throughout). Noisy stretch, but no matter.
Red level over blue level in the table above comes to 1.05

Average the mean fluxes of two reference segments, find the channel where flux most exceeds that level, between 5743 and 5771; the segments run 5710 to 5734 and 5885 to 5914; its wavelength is 5749.19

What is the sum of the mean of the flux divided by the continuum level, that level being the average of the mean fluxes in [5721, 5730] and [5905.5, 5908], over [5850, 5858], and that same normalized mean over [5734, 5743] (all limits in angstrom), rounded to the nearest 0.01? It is 2.03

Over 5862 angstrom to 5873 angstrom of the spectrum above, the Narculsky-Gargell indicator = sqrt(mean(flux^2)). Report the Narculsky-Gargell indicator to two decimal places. 3.99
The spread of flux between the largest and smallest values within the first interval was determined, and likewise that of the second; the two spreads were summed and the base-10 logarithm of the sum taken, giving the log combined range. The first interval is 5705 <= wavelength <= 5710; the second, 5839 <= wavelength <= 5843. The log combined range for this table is 0.01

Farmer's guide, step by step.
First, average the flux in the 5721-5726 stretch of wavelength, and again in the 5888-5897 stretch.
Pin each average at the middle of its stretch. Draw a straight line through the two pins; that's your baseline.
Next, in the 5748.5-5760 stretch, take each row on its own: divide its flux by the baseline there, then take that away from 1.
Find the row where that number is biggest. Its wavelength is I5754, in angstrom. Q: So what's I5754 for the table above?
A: 5753.17 angstrom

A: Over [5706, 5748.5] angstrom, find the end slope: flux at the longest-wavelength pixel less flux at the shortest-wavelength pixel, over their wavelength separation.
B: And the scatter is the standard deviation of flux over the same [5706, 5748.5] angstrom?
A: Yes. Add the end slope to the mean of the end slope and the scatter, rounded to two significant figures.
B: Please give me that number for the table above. 0.10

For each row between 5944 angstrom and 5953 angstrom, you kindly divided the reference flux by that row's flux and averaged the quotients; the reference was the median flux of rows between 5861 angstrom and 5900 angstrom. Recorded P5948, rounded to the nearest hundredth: 0.95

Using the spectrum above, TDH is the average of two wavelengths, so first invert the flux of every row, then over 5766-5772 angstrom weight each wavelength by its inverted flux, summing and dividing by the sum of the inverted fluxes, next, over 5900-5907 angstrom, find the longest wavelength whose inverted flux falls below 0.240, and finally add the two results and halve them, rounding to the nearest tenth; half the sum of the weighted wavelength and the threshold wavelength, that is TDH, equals 5836.9 angstrom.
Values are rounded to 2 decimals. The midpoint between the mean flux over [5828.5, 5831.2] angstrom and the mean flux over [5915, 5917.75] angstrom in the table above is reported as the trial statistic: 4.08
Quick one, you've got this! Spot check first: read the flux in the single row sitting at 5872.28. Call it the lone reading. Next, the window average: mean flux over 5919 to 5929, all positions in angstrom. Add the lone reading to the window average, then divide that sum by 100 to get 0.082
